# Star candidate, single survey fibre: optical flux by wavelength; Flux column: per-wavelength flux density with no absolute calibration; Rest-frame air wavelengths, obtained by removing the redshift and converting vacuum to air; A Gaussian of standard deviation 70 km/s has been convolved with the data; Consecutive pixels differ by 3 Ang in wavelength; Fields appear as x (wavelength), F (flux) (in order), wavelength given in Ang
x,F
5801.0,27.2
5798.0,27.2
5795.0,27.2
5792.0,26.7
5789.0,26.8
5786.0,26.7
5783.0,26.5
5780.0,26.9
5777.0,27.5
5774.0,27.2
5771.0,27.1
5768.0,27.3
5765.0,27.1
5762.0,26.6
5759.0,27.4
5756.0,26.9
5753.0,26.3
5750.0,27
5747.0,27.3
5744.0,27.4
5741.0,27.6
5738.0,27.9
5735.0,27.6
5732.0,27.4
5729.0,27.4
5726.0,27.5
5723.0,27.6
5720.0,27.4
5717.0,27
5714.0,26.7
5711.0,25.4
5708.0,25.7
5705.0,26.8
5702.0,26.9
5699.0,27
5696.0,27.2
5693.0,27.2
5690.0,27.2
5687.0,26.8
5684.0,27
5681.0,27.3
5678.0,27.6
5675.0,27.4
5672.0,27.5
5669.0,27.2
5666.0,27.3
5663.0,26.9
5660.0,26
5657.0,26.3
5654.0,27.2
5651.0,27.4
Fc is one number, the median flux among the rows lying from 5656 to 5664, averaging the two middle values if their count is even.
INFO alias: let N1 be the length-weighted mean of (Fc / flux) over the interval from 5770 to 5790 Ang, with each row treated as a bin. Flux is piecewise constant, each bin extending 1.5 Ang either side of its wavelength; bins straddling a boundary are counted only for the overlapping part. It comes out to 0.976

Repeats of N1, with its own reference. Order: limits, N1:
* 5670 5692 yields 0.965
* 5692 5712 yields 0.989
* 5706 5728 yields 0.983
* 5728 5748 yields 0.956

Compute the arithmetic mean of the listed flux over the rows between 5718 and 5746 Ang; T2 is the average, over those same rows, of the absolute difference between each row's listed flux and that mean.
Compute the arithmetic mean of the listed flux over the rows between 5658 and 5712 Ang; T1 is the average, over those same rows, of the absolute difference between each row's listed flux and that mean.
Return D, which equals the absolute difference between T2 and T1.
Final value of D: 0.30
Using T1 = 0.431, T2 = 0.13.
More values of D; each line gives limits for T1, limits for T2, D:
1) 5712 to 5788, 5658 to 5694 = 0.03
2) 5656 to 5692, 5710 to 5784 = 0.02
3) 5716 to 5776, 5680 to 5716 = 0.14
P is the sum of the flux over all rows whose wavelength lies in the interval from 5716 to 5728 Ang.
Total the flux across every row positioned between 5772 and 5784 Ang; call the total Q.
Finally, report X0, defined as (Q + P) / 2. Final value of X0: 109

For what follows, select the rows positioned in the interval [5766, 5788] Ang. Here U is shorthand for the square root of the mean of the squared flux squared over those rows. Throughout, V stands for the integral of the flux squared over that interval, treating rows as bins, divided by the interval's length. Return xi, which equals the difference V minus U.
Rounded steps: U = 731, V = 730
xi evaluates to -0.4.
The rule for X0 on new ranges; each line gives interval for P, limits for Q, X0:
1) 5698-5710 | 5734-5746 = 108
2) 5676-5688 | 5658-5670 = 108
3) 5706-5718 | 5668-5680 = 107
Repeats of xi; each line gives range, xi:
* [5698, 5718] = -2.1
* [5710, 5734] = 1.5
